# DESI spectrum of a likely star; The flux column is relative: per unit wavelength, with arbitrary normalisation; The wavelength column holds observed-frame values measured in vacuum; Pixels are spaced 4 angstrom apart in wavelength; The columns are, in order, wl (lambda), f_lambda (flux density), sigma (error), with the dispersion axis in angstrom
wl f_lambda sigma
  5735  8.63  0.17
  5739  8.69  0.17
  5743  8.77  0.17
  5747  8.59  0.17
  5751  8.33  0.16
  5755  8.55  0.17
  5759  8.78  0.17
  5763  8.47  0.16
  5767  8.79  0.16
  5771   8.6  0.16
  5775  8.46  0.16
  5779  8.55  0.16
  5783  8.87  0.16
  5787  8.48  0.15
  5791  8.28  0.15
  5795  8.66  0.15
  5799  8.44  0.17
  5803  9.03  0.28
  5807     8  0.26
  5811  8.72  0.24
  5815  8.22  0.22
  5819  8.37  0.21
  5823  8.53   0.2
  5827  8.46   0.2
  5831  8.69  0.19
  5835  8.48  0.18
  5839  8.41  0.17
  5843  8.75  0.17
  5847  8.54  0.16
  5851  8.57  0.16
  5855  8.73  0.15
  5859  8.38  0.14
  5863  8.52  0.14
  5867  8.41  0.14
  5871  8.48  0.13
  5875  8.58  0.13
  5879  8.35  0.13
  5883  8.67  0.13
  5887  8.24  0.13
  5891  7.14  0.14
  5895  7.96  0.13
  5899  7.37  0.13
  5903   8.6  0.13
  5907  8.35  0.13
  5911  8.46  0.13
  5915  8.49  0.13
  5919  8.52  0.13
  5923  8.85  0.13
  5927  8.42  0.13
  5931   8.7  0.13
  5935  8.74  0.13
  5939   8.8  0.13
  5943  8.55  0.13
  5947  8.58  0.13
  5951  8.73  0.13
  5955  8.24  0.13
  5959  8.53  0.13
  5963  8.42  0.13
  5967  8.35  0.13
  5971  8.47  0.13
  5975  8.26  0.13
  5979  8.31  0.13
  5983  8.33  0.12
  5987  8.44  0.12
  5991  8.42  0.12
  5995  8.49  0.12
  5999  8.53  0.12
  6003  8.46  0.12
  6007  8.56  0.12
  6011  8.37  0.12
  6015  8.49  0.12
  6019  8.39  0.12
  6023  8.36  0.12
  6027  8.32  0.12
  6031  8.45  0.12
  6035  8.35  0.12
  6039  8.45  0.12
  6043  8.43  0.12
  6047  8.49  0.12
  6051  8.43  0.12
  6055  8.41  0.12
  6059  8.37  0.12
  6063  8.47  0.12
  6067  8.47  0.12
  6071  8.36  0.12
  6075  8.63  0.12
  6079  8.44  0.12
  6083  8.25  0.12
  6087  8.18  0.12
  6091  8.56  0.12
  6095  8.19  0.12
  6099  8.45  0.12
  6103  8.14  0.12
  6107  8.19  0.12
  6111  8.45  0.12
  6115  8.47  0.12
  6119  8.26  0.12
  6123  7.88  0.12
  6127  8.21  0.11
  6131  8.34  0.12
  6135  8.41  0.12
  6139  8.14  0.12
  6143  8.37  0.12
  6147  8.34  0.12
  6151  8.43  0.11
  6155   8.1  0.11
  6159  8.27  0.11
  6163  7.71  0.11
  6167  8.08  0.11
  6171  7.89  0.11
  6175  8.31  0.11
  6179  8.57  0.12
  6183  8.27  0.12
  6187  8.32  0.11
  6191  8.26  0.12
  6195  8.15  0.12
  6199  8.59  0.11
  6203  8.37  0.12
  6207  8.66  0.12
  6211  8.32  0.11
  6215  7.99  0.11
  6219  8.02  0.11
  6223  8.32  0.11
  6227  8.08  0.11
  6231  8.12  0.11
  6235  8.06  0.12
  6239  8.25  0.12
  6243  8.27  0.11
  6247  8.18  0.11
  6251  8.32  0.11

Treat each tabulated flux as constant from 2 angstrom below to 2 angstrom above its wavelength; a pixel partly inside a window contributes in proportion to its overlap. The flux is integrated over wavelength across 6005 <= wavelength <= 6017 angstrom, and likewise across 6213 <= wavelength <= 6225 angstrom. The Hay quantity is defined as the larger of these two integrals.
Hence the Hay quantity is 102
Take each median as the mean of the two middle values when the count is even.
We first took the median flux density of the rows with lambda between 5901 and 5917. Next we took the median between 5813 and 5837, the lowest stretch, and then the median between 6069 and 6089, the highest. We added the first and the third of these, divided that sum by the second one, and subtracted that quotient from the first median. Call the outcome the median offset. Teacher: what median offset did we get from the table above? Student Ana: 6.49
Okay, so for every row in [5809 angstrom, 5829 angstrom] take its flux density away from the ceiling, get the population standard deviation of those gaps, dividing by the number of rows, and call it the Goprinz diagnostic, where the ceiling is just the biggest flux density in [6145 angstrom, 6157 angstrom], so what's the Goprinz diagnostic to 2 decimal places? 0.17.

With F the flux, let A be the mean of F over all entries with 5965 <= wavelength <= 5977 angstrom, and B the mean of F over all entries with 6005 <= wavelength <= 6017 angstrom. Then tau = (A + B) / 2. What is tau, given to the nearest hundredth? 8.42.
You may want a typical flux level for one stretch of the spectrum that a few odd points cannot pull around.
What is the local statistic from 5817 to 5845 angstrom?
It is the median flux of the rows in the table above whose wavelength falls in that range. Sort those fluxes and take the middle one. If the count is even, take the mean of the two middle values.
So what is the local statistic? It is 8.48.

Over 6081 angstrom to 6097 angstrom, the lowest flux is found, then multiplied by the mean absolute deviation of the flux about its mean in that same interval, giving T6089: 1.1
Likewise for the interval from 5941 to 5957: 1.2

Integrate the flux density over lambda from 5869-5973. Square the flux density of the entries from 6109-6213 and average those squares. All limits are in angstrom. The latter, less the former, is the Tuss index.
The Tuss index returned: -806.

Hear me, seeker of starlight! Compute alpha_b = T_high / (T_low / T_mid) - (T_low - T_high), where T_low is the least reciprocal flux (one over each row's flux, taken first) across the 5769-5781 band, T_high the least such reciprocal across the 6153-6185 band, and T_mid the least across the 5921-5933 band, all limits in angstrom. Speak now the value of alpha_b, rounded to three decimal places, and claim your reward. 0.114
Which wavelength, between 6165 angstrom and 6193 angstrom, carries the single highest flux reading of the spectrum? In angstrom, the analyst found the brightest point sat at 6179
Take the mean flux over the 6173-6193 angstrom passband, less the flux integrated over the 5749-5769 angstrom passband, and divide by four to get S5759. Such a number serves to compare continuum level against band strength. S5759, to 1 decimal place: -40.8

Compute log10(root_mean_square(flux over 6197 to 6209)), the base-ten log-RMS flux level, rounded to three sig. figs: 0.932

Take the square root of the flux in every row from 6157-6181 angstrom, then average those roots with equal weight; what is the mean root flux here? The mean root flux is 2.85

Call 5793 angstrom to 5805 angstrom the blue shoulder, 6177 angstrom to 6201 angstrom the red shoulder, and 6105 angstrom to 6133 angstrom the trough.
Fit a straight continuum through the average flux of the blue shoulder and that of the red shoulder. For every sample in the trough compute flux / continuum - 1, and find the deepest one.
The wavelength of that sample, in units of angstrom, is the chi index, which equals 6123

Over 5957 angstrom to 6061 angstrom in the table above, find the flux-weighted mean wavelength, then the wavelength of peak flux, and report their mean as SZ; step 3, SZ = 6008.0 angstrom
